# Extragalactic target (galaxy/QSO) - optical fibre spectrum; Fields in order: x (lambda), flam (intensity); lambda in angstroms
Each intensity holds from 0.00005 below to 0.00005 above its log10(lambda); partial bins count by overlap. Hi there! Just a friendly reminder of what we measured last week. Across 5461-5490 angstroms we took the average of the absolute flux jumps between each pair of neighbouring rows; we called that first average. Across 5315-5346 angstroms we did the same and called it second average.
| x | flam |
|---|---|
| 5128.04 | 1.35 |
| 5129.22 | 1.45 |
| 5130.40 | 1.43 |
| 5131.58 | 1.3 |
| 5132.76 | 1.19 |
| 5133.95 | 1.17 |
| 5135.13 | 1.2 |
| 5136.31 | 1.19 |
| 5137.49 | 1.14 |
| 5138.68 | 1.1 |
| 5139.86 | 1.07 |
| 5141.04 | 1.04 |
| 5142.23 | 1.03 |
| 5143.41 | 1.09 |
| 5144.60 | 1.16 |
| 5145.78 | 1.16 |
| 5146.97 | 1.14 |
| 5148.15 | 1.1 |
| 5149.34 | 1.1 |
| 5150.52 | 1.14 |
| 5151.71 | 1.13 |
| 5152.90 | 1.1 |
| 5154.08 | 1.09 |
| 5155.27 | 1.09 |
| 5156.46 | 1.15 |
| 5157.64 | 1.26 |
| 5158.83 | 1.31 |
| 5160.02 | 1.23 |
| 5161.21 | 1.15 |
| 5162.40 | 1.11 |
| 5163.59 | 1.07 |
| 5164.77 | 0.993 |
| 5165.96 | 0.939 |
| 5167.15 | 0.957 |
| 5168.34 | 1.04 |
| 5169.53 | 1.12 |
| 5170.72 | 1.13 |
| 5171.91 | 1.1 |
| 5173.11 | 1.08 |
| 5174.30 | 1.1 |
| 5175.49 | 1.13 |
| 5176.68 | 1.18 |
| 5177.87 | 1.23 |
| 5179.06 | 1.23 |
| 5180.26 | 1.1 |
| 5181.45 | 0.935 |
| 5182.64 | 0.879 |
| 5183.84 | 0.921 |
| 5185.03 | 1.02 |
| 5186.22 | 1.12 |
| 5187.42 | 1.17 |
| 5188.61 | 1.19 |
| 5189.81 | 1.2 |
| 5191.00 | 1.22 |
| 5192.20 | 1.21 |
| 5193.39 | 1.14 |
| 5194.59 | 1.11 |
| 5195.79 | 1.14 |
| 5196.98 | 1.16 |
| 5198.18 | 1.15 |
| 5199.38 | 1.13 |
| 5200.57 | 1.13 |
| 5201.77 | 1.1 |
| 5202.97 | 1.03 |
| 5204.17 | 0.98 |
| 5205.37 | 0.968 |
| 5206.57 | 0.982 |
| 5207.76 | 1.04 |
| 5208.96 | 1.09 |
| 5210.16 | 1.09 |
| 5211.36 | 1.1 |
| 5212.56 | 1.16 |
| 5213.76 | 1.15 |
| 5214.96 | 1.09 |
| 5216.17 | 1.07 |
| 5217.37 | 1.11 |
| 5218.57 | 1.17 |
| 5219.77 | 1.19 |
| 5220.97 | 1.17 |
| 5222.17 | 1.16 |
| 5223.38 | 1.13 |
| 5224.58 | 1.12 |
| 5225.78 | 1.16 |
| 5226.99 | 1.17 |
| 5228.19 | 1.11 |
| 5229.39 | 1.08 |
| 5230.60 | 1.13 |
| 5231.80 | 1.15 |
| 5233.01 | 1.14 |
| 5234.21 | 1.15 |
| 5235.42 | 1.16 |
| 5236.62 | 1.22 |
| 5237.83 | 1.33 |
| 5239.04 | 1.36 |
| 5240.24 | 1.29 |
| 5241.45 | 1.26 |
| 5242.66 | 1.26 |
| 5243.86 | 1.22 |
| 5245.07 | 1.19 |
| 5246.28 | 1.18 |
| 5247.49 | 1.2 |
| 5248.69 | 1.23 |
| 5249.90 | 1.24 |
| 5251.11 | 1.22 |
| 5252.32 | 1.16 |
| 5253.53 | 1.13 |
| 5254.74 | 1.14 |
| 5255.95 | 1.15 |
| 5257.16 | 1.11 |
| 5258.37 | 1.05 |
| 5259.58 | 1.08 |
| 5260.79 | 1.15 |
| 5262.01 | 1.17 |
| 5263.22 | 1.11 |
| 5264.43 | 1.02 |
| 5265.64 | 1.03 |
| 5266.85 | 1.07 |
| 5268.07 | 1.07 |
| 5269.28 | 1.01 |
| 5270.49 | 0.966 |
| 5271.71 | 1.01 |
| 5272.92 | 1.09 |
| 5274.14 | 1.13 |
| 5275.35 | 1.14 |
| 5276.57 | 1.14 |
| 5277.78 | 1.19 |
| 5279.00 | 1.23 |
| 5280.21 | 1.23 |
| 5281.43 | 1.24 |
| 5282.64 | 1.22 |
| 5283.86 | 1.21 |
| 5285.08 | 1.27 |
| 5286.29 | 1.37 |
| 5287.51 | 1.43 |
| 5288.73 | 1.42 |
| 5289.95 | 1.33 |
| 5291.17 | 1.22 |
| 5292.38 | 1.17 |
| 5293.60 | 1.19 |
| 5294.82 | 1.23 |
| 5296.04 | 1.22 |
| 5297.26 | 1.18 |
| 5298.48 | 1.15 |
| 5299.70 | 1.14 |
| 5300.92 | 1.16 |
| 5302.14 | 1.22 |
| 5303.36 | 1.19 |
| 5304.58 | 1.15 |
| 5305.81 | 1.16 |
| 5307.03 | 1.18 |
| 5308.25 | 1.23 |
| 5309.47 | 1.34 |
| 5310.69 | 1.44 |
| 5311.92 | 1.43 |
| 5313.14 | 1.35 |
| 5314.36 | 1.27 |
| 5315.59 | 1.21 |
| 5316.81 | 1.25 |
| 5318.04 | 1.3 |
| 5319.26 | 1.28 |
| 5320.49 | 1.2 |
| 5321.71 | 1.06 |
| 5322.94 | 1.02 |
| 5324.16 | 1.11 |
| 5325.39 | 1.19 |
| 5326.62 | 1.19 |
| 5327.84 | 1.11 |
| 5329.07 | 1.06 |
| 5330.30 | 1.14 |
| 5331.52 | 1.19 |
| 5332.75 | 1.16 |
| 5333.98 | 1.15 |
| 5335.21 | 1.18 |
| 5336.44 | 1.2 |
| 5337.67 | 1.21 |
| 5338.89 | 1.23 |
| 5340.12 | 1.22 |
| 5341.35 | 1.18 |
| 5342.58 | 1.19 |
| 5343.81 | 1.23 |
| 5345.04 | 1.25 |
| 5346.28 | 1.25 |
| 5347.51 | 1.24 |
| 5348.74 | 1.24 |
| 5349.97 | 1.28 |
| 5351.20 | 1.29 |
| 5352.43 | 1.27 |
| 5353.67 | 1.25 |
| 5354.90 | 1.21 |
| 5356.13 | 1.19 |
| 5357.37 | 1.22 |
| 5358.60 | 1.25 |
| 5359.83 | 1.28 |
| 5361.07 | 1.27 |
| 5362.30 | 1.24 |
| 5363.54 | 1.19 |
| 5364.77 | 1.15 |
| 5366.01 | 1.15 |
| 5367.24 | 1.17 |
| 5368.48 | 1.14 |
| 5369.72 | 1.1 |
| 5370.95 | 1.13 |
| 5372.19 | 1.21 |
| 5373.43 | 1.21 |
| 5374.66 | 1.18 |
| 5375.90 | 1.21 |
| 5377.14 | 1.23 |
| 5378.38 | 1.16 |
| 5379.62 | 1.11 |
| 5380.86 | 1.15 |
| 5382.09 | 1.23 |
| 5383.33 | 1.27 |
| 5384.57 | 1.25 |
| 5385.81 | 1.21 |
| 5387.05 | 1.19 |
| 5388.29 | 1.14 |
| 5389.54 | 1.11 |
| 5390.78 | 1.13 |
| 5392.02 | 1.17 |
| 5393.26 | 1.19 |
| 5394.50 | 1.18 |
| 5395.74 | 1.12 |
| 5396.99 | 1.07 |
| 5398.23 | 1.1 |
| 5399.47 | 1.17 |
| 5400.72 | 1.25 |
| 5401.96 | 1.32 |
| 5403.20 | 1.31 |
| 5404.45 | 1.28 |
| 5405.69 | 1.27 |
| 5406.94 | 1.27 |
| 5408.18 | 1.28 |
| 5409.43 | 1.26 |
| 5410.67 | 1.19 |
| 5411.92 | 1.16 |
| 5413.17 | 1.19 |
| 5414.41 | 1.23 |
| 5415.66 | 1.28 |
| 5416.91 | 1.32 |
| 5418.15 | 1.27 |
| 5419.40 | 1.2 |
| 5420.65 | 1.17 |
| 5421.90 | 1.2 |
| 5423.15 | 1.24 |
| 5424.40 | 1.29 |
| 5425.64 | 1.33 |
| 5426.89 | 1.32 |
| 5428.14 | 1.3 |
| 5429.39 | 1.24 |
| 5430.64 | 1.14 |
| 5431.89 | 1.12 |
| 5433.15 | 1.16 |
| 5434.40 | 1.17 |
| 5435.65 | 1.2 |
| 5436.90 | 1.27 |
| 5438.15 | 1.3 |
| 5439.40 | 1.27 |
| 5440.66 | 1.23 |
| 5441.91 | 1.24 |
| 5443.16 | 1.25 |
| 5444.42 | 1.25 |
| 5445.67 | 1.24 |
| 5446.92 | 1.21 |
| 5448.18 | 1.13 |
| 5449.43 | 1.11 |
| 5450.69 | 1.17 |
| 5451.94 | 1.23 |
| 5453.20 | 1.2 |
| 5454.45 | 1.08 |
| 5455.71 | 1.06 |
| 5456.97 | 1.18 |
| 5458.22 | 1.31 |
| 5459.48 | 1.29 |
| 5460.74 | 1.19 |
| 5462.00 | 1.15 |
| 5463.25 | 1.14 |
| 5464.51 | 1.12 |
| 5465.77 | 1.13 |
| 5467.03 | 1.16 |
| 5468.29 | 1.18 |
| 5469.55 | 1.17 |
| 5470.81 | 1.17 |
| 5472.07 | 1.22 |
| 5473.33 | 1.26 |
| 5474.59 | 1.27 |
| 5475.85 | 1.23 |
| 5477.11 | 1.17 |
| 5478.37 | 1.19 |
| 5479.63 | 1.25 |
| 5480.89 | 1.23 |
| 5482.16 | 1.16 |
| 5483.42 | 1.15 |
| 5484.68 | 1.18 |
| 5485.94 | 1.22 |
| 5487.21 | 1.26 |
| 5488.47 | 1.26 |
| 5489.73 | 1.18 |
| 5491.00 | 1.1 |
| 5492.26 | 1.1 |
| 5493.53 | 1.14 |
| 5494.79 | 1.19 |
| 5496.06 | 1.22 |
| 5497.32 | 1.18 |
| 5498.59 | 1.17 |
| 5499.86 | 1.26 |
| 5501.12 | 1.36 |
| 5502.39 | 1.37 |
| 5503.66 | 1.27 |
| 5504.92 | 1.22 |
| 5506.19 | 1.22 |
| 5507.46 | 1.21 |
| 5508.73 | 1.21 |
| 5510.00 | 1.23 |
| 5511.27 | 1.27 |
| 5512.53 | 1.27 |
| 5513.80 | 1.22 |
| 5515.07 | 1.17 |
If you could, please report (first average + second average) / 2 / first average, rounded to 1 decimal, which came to 1.2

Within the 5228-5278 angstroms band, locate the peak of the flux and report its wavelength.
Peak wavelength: 5239.04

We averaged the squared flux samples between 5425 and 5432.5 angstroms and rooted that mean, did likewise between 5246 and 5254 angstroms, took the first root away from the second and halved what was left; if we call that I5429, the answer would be -0.025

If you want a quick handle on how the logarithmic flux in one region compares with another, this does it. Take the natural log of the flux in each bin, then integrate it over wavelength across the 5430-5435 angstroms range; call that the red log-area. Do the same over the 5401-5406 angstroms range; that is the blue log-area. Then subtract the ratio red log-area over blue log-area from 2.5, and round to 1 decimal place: 2.0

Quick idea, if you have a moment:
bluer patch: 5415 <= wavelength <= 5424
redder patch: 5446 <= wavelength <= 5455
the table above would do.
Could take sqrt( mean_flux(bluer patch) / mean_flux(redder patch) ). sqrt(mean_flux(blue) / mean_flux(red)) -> 1.03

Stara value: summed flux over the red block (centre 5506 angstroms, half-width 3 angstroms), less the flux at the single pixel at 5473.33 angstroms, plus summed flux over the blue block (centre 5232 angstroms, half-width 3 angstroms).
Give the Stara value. 10.5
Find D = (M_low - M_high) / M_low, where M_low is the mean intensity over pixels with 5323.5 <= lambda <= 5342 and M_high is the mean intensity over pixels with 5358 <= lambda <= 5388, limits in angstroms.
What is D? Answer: -0.023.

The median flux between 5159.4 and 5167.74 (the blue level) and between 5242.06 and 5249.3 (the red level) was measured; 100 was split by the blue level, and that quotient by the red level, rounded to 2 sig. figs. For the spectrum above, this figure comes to 77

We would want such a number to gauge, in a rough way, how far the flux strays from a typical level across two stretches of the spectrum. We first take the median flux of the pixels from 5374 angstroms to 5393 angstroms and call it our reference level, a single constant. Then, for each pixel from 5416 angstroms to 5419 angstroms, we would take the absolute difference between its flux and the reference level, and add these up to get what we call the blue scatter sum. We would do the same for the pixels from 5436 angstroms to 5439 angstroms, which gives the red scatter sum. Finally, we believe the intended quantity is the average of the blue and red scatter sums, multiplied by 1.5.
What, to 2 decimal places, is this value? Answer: 0.33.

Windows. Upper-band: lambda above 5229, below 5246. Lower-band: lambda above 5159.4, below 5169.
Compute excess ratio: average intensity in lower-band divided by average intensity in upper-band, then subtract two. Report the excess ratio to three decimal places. -1.123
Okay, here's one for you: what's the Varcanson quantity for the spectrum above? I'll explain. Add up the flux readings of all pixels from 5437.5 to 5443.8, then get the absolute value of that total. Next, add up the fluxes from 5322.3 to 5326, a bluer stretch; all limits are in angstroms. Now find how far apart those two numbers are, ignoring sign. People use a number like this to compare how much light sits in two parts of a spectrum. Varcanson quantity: 3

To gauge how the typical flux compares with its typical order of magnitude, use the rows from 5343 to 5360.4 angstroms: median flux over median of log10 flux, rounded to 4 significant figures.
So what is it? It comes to 12.90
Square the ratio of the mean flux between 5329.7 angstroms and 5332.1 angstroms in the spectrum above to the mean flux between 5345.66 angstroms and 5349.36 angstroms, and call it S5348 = 0.88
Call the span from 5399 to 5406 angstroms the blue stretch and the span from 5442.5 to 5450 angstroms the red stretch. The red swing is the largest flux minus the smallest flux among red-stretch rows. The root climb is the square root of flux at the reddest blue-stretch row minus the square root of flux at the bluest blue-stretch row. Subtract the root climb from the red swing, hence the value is 0.095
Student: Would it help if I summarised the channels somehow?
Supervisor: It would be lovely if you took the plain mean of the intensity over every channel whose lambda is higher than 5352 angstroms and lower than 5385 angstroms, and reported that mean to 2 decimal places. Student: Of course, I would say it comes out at 1.20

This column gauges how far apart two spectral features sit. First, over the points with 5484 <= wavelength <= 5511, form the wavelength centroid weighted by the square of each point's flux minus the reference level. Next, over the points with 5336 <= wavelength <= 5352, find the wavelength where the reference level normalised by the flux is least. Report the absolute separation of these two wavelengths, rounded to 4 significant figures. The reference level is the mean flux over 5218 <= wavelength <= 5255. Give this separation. 147.7 angstroms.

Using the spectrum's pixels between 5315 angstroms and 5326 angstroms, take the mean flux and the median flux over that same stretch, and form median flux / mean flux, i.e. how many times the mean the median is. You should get 1.02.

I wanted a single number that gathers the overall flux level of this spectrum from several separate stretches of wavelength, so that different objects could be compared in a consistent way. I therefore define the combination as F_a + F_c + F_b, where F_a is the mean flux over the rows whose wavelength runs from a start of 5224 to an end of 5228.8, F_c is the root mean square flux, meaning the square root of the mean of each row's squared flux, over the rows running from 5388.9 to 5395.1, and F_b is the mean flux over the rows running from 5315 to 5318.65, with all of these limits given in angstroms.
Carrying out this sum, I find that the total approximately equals 3.55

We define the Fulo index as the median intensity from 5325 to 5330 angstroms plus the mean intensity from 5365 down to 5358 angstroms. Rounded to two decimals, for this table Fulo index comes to 2.38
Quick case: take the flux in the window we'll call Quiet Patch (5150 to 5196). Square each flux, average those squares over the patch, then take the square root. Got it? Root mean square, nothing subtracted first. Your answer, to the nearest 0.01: 1.12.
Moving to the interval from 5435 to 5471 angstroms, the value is 1.20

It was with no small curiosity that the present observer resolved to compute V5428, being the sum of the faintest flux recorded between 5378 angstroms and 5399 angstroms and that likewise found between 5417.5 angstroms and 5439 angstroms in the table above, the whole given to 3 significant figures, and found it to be 2.19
